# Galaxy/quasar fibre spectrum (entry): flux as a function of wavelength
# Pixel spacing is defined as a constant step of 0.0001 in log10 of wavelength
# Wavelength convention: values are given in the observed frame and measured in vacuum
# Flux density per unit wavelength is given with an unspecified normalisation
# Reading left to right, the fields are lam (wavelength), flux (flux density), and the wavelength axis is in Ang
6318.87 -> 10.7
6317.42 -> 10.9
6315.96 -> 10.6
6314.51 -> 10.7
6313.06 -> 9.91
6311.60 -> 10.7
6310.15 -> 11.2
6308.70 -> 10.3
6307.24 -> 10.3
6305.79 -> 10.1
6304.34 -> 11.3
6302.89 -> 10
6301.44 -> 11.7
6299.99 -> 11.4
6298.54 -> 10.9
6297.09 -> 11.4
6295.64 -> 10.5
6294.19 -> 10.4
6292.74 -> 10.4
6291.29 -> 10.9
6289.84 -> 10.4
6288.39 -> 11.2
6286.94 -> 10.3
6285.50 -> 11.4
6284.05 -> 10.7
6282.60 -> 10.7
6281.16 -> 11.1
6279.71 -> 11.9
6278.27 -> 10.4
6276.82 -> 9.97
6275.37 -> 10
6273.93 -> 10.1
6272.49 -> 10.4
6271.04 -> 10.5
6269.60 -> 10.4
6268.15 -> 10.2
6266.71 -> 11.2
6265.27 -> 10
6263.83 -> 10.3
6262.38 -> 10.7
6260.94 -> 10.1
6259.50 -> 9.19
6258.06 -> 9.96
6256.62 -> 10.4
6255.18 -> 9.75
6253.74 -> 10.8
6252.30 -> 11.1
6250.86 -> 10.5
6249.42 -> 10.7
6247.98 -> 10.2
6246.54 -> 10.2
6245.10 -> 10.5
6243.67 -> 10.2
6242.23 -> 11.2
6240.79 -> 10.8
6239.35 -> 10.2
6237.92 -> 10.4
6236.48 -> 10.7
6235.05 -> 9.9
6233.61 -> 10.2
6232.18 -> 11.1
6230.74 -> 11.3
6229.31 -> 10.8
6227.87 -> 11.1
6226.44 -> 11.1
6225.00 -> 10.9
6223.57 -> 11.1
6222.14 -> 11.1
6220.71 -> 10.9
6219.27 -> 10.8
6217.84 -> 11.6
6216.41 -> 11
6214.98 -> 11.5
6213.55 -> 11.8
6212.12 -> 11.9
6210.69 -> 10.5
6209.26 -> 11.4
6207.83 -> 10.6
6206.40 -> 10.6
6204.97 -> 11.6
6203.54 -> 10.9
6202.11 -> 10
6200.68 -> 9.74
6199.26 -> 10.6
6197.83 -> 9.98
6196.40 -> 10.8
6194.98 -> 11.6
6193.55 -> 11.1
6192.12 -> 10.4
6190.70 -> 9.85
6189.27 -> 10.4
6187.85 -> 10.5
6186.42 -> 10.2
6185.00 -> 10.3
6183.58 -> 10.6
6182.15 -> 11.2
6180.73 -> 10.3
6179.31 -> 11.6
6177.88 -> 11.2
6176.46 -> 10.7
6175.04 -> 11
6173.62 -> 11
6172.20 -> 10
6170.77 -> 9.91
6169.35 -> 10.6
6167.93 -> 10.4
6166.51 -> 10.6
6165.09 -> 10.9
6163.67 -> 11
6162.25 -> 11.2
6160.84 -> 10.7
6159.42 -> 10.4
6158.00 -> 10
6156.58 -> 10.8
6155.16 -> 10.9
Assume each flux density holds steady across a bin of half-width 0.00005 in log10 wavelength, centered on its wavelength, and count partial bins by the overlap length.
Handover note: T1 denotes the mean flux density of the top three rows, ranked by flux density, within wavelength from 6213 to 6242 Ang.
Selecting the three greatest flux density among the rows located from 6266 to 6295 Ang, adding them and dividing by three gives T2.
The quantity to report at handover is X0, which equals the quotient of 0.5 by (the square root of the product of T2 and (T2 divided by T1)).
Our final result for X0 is 0.148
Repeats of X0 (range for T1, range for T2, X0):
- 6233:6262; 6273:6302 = 0.142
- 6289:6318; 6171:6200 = 0.148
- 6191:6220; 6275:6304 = 0.147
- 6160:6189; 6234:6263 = 0.153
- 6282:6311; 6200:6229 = 0.144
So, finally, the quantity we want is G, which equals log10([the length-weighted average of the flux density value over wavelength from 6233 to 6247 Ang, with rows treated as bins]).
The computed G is 1.02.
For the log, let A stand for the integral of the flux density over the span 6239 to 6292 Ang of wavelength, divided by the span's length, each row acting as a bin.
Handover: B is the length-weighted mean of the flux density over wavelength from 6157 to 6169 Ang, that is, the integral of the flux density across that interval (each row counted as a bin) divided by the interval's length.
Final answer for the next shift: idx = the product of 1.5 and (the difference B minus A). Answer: 0.23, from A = 10.5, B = 10.7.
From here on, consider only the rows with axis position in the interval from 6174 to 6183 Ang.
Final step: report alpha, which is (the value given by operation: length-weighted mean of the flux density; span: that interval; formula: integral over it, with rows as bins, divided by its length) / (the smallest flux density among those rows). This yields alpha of 1.07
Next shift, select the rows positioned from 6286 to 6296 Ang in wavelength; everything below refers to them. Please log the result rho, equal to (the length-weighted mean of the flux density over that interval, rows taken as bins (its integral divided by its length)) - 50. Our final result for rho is -39.4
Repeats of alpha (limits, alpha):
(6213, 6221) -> 1.04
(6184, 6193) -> 1.05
